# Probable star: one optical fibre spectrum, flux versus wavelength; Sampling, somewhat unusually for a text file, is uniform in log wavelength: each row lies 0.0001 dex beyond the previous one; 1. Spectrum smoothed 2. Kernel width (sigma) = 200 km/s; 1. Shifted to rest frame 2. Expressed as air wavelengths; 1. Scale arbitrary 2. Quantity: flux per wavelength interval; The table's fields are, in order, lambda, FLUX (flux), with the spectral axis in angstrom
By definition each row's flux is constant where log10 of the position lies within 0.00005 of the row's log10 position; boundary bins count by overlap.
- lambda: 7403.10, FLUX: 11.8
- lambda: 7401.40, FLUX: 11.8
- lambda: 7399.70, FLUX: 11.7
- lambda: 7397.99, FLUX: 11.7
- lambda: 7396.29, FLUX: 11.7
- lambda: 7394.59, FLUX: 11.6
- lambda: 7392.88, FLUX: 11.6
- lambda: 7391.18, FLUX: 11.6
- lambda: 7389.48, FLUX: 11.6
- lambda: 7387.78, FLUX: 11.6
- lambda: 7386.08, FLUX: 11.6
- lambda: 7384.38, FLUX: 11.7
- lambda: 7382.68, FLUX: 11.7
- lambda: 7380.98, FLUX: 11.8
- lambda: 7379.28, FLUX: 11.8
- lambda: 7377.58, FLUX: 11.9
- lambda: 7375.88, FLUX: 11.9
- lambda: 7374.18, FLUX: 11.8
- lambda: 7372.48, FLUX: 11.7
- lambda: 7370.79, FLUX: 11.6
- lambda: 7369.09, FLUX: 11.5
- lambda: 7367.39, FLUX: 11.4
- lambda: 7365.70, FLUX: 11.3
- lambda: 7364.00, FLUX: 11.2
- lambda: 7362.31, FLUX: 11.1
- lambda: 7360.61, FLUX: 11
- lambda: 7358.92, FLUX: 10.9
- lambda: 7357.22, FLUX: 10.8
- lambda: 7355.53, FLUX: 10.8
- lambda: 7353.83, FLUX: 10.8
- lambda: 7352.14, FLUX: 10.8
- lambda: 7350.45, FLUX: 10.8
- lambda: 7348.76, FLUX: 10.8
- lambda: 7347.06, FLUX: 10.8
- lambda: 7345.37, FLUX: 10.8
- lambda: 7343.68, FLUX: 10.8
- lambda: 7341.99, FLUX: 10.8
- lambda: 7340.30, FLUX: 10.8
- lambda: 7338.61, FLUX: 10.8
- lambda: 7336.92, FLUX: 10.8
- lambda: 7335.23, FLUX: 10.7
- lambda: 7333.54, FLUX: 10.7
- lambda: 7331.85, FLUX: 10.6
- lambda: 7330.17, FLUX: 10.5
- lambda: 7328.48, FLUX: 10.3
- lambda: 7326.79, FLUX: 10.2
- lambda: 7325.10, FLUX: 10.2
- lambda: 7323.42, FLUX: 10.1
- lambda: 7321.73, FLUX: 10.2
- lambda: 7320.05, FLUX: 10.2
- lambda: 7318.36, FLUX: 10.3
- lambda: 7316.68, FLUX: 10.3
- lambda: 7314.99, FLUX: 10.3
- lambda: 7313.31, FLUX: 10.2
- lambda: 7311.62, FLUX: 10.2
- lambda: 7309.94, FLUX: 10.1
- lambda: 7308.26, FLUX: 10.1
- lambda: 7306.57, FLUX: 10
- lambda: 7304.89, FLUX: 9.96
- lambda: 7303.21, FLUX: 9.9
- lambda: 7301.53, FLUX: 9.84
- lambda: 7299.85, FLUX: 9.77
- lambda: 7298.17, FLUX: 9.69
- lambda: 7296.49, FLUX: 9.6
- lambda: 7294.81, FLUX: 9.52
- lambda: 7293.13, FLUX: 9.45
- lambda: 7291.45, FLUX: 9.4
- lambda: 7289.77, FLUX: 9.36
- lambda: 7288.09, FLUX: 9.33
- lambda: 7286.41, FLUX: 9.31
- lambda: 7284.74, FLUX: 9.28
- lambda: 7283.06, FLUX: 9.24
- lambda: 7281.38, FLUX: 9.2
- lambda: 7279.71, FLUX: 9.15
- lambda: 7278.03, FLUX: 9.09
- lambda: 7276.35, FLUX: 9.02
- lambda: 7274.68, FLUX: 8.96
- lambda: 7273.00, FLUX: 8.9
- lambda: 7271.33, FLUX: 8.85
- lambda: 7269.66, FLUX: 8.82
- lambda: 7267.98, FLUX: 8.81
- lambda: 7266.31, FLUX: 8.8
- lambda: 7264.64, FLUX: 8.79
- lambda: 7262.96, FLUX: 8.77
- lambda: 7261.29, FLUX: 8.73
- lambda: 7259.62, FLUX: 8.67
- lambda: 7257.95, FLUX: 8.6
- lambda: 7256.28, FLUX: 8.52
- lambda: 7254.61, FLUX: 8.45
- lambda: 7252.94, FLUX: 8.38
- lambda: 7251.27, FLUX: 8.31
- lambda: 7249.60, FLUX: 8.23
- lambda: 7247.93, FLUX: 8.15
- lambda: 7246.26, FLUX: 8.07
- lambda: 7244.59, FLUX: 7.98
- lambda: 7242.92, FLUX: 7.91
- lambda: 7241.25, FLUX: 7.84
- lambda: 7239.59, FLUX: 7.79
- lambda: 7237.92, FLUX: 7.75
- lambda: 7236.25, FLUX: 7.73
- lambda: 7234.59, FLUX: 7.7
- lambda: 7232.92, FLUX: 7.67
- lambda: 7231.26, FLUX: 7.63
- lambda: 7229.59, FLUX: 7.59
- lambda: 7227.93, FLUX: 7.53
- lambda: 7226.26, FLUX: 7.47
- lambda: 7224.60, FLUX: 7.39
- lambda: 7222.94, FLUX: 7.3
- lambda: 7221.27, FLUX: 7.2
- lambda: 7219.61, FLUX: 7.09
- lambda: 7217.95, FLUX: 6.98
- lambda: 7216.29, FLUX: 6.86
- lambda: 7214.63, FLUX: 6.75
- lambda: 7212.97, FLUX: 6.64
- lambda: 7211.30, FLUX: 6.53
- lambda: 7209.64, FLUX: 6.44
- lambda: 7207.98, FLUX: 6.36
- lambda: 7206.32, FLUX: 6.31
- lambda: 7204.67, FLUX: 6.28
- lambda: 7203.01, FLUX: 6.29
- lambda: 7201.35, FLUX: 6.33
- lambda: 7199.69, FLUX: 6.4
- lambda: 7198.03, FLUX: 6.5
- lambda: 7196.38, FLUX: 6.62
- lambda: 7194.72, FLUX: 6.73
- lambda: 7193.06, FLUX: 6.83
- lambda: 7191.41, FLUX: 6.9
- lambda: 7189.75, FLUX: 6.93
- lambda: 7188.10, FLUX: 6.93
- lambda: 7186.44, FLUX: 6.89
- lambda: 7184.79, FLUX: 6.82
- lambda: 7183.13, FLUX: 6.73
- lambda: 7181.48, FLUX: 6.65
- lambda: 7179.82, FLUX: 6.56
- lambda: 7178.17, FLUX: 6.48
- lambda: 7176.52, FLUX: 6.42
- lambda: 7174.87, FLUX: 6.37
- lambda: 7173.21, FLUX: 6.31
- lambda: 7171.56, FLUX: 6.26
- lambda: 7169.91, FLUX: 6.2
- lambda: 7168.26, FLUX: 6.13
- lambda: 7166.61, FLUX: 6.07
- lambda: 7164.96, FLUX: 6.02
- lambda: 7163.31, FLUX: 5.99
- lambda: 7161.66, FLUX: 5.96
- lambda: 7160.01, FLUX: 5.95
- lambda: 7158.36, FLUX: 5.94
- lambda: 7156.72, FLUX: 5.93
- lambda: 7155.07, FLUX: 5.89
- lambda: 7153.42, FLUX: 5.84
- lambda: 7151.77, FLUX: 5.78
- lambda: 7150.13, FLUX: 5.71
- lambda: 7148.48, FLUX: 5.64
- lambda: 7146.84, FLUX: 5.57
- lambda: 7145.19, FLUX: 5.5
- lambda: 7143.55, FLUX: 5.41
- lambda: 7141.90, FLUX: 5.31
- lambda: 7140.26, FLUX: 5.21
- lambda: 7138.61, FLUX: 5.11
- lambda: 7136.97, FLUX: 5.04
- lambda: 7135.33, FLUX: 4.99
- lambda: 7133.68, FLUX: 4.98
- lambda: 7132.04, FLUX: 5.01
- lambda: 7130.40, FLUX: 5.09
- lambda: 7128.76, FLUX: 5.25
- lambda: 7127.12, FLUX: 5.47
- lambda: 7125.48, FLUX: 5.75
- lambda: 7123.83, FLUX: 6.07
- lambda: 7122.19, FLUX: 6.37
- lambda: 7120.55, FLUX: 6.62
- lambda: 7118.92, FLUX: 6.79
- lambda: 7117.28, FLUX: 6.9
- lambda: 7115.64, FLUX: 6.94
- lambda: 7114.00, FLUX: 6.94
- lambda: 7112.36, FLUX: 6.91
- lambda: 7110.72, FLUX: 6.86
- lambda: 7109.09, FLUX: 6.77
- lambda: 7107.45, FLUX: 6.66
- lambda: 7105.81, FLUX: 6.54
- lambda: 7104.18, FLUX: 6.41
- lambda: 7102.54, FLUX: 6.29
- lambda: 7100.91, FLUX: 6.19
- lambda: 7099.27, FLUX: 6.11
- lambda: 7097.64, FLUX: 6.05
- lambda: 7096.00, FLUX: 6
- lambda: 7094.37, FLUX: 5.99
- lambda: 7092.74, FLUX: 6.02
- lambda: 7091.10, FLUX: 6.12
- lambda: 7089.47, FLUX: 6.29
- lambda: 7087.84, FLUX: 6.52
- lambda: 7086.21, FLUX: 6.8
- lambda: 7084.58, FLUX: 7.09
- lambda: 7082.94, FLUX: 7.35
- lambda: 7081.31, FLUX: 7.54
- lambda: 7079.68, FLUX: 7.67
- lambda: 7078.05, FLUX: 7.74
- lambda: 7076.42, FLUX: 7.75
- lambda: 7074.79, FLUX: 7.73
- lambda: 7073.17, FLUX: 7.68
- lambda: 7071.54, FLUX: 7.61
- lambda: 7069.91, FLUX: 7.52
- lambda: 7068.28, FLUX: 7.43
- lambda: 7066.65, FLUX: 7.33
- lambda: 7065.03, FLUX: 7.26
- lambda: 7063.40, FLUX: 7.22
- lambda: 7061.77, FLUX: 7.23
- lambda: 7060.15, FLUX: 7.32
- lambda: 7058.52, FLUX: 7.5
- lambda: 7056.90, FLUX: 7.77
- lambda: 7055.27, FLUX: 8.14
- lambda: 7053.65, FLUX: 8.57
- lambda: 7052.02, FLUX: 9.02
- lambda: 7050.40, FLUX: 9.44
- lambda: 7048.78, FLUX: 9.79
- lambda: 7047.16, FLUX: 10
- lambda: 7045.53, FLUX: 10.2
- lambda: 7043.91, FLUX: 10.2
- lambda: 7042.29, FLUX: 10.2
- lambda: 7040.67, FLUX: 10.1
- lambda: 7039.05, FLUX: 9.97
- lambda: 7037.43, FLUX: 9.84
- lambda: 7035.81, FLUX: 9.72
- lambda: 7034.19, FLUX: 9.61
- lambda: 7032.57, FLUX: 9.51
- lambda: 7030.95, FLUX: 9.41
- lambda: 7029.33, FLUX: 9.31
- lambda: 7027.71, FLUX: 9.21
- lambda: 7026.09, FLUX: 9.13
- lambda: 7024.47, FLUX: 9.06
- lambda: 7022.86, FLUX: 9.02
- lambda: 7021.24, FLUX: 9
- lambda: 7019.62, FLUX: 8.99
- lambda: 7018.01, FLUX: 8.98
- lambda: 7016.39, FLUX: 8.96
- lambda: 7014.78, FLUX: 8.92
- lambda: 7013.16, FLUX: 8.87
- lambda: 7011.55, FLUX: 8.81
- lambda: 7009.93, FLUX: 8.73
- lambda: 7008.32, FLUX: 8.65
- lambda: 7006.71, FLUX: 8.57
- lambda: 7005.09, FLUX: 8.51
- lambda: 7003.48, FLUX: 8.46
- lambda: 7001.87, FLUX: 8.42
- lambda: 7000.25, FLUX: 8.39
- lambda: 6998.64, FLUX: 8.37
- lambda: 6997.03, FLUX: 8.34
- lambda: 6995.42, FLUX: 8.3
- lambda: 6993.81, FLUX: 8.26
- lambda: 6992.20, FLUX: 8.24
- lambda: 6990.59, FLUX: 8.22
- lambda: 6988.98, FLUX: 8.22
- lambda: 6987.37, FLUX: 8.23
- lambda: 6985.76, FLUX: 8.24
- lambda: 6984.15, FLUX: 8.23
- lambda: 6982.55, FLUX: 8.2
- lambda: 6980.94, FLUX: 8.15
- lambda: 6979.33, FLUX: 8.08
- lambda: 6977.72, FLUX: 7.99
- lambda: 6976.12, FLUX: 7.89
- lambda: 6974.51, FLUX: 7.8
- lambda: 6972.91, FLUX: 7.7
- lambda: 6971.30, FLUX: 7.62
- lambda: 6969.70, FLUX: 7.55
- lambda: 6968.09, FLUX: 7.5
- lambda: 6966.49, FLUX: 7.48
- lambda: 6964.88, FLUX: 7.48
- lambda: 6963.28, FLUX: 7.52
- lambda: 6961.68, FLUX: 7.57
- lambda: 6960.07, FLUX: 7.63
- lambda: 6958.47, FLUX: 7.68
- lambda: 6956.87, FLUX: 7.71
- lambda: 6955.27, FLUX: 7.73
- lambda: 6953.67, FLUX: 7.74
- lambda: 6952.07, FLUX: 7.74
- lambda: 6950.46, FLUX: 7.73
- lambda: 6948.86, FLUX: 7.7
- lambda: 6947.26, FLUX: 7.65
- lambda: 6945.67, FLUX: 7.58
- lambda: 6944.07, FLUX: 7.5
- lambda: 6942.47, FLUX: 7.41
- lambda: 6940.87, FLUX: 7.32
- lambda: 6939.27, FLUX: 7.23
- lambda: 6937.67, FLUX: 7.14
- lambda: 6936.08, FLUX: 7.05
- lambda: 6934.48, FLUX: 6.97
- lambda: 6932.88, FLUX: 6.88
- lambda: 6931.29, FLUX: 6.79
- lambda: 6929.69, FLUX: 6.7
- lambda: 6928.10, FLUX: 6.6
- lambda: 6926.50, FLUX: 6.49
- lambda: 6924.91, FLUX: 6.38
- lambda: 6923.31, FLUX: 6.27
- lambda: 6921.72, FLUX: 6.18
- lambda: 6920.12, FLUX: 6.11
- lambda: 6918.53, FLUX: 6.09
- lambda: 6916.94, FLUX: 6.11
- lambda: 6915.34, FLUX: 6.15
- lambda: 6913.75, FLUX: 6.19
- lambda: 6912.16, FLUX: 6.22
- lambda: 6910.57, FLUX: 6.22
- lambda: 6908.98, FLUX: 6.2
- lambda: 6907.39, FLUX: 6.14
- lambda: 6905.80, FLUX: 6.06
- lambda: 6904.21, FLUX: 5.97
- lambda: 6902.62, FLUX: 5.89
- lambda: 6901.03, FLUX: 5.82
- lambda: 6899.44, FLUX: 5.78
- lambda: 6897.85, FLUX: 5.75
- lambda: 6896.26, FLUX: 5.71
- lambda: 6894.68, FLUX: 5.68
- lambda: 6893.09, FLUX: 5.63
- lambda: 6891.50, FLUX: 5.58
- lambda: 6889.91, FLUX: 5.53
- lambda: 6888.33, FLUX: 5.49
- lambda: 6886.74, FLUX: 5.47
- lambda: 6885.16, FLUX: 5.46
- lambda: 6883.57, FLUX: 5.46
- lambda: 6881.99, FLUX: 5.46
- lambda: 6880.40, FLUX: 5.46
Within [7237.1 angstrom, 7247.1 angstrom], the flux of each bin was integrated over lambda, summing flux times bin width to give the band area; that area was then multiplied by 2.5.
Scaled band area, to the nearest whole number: 197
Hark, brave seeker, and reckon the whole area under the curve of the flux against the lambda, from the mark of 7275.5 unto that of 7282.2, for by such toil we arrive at 61.1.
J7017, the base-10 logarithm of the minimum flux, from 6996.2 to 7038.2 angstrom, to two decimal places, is 0.92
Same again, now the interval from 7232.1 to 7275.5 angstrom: 0.88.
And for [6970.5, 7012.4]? 0.88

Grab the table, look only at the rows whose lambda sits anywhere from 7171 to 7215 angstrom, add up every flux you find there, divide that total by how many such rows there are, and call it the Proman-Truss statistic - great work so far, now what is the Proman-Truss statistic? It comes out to 6.6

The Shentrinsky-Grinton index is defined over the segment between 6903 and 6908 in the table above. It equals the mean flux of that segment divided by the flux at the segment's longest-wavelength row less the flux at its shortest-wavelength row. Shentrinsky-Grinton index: 36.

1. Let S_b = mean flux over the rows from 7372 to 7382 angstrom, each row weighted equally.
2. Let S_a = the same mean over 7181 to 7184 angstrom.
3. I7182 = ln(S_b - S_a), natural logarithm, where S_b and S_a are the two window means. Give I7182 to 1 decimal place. 1.6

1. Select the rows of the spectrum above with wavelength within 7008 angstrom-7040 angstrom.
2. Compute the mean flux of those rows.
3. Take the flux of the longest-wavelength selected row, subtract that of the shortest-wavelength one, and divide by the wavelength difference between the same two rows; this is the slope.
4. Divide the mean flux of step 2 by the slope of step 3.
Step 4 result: 214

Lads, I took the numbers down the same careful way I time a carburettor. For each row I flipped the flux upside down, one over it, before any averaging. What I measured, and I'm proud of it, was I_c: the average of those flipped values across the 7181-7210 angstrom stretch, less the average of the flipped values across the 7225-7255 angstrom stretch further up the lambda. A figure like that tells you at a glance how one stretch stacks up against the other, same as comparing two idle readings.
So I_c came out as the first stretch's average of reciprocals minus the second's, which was 0.025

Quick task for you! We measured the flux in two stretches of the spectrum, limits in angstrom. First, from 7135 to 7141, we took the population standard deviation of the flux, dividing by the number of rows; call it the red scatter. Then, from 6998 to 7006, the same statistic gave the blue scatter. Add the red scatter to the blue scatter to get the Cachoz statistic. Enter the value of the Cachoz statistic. 0.13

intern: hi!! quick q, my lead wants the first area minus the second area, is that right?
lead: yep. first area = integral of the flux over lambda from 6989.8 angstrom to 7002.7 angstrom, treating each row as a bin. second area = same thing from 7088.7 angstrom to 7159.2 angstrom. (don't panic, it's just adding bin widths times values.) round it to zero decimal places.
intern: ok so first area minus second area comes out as -313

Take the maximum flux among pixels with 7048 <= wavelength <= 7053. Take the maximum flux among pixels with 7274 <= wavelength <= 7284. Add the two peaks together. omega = 19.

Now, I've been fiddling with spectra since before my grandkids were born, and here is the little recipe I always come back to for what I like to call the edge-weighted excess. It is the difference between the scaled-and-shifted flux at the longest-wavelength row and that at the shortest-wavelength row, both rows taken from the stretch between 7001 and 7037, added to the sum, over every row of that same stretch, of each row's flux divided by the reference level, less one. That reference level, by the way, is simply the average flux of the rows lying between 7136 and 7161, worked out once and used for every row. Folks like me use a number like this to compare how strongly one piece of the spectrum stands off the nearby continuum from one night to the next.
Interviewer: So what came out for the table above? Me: 14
